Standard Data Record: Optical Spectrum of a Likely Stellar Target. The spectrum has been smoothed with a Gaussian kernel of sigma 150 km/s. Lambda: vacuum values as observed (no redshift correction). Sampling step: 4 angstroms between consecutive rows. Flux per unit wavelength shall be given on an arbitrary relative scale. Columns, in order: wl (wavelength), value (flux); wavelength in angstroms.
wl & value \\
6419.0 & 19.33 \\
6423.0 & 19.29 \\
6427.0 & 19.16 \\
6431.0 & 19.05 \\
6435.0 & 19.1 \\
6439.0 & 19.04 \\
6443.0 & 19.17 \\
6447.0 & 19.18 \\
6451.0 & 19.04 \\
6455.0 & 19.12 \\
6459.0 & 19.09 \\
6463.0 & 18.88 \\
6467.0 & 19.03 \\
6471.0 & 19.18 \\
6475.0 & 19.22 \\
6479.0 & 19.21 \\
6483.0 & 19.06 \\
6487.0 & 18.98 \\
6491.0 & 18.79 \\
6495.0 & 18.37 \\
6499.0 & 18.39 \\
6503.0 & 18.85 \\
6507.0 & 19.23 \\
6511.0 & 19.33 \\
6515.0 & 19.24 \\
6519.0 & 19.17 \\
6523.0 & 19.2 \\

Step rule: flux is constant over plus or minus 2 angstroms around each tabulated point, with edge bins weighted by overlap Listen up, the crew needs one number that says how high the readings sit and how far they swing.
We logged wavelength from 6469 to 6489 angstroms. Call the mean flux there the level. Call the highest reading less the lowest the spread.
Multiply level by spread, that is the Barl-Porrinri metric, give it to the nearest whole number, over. 5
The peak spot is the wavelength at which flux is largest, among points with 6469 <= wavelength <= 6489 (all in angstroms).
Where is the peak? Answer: 6475.0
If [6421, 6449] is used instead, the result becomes 6423.0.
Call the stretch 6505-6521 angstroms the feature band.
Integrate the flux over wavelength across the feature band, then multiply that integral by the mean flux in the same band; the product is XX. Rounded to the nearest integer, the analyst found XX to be 5924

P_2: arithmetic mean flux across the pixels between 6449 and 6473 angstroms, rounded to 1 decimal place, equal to 19.1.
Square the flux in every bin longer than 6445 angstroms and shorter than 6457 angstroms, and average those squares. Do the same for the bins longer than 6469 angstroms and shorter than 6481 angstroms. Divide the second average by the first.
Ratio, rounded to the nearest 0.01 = 1.01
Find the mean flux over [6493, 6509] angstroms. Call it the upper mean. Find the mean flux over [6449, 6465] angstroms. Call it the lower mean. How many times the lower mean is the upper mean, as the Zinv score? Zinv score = 0.983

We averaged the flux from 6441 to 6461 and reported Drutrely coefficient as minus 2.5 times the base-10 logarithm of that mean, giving -3.20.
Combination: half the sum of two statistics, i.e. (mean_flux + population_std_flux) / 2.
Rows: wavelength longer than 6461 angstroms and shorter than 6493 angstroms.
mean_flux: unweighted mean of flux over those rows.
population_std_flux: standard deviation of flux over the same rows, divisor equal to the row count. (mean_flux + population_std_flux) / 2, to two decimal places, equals 9.60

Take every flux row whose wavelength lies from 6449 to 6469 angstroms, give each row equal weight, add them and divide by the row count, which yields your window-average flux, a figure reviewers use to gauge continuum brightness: 19.0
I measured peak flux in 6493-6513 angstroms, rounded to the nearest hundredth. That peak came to 19.33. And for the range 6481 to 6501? 19.06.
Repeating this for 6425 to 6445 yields 19.17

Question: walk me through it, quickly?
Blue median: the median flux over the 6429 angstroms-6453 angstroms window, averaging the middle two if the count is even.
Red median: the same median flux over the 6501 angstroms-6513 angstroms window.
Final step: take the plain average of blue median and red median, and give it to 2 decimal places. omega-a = 19.15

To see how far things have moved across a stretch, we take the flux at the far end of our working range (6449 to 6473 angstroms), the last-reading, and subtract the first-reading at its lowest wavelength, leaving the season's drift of 0.14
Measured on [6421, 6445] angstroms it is -0.12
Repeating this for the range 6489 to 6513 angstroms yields 0.54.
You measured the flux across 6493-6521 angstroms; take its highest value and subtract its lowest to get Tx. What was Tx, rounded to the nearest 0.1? 1.0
